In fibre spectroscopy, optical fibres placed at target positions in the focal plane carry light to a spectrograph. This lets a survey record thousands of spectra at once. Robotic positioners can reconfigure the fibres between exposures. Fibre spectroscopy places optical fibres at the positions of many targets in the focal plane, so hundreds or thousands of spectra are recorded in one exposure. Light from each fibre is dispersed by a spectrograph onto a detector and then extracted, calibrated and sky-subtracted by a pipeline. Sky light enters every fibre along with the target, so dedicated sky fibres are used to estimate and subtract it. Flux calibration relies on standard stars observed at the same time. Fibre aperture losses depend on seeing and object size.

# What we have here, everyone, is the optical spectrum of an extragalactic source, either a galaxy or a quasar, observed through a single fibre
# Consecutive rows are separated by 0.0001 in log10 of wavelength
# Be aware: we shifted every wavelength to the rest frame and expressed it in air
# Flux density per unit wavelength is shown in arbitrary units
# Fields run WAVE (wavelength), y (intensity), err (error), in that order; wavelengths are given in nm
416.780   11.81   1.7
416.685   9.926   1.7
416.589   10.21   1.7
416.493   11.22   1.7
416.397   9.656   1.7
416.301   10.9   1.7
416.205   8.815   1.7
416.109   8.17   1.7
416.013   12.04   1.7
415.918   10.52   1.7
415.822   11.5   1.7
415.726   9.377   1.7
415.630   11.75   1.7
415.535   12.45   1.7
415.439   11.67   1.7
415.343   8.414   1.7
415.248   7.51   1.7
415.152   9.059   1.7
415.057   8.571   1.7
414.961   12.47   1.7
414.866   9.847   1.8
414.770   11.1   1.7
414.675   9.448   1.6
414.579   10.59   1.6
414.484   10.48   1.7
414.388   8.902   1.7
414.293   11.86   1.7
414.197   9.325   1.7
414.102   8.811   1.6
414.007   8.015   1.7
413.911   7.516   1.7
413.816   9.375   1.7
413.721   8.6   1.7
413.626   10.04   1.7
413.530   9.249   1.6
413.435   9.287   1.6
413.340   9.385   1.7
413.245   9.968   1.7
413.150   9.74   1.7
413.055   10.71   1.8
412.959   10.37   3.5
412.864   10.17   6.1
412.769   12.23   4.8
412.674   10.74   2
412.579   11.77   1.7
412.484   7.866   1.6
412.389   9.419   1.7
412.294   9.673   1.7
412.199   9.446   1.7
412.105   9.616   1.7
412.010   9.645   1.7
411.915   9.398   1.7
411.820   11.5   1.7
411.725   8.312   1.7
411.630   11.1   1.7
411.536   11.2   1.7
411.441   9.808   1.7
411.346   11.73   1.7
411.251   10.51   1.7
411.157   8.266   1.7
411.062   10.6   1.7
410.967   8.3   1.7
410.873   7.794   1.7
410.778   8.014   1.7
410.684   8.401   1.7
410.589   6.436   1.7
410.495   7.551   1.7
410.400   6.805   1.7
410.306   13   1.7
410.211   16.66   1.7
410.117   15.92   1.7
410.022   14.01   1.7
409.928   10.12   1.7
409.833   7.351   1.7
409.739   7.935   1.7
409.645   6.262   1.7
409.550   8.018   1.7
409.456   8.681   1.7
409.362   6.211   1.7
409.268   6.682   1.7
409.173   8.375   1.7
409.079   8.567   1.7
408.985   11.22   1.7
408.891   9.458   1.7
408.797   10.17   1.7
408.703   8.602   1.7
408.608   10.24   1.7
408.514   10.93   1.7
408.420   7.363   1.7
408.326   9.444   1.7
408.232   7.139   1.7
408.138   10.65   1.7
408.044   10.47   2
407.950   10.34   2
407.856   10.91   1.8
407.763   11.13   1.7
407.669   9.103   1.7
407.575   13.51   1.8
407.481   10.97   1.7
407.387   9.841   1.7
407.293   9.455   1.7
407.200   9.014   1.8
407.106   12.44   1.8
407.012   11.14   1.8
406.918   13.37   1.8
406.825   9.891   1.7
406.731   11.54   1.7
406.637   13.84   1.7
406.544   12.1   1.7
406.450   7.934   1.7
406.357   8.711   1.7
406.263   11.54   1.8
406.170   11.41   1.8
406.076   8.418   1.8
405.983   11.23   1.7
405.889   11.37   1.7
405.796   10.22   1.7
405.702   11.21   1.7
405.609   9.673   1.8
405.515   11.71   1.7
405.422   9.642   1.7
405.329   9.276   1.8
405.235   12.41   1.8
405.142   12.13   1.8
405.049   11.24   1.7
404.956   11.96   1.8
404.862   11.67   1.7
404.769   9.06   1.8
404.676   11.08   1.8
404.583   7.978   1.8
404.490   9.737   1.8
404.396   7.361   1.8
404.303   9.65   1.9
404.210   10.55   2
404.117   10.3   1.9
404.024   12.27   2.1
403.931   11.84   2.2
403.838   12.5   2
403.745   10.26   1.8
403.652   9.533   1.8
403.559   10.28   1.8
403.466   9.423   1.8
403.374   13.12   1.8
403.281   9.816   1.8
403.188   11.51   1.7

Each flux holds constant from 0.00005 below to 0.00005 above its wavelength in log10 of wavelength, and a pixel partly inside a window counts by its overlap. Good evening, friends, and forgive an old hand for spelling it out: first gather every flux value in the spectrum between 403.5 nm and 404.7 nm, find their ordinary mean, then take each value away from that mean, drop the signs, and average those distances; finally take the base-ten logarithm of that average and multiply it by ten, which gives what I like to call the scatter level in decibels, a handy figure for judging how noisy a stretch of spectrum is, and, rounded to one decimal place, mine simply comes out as 0.3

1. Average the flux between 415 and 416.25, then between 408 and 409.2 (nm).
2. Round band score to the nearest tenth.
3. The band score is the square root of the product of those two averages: 9.7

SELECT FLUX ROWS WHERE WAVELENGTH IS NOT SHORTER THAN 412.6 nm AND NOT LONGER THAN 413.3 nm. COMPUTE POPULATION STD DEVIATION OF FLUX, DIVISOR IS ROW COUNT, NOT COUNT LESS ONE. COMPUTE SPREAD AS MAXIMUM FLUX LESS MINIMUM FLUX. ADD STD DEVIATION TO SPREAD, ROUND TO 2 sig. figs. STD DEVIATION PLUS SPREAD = 3.3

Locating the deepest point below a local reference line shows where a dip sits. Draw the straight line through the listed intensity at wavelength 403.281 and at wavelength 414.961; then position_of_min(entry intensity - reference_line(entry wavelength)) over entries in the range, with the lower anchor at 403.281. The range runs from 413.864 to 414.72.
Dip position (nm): 413.911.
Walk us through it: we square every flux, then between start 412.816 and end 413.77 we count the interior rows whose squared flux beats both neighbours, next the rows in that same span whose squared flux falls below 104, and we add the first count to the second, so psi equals 11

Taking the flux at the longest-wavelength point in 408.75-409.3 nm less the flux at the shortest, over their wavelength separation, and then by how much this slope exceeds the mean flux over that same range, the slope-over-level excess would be -16.5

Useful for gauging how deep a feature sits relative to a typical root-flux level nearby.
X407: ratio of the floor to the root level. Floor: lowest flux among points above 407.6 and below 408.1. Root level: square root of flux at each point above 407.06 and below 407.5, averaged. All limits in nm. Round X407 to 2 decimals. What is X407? 2.84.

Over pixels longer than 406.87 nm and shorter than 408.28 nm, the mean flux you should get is 10.6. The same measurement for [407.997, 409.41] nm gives 9.0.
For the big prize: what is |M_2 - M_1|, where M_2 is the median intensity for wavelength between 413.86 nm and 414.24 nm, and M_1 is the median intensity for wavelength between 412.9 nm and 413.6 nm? 1.3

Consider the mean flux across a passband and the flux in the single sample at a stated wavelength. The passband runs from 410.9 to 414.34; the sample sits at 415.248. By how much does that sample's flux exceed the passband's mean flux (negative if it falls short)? -2.3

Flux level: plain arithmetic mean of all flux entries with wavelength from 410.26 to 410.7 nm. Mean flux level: 8.4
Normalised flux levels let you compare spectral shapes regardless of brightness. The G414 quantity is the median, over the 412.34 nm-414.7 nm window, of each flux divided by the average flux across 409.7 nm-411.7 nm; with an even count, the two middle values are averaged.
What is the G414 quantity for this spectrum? 0.94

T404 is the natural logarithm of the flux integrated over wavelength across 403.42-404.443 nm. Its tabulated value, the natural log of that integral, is 2.36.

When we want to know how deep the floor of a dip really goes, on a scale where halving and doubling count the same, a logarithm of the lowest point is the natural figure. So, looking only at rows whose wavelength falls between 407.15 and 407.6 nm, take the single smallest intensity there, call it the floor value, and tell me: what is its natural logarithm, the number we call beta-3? 2.20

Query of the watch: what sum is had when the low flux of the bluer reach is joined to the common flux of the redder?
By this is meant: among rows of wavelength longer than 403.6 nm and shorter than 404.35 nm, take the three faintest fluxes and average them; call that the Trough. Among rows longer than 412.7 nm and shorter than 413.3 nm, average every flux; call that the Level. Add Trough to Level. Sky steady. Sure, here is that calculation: 20.3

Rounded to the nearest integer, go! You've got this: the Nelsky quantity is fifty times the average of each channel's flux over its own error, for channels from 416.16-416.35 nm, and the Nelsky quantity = 290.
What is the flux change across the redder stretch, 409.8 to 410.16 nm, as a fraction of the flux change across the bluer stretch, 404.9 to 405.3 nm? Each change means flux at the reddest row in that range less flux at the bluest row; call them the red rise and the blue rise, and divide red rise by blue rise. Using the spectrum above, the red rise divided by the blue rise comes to 19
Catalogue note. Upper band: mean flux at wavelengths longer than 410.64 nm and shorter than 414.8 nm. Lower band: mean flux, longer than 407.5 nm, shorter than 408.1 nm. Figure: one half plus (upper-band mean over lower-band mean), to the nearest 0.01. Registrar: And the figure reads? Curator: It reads 1.39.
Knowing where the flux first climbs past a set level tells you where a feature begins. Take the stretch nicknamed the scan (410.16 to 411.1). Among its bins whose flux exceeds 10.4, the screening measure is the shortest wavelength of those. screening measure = 410.211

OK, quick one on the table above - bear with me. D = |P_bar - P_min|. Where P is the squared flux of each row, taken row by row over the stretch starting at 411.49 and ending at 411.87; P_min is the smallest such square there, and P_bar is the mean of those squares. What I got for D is 43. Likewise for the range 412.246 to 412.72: 38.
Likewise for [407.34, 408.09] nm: 35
